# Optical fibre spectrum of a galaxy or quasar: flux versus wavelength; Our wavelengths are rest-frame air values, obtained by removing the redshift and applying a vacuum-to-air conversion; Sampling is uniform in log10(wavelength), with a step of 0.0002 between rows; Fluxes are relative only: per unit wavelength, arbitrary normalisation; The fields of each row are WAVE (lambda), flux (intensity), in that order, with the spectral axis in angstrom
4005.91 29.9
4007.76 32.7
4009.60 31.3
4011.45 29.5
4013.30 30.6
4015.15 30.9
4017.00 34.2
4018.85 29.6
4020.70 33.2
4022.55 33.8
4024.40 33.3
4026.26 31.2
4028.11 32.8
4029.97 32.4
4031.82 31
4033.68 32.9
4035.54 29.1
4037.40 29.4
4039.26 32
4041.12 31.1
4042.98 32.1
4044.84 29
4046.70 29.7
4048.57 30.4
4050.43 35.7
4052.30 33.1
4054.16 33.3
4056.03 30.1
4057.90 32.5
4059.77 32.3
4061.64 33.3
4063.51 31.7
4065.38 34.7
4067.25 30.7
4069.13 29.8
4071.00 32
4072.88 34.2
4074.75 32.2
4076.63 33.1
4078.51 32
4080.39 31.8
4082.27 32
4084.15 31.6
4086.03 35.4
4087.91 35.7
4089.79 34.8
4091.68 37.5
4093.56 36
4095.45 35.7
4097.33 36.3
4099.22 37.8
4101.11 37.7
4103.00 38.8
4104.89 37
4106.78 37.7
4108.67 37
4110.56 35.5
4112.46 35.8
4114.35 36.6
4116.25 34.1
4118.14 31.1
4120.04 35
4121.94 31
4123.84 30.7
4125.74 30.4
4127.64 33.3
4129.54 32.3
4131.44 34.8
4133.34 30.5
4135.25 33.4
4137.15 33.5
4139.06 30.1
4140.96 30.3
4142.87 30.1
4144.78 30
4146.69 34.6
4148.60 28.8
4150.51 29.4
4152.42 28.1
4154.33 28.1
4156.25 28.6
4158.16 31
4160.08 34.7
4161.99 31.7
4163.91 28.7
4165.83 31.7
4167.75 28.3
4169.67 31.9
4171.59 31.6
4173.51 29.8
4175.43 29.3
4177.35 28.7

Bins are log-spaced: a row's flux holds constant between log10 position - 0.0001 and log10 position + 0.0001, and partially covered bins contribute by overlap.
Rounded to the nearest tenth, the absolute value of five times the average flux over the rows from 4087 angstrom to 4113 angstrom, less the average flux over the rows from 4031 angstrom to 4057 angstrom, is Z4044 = 152.0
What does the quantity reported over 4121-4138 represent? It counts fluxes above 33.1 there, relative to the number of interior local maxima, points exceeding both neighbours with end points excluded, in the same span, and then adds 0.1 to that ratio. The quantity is 2.1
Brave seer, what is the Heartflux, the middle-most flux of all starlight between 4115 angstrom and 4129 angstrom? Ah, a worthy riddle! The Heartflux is 31.1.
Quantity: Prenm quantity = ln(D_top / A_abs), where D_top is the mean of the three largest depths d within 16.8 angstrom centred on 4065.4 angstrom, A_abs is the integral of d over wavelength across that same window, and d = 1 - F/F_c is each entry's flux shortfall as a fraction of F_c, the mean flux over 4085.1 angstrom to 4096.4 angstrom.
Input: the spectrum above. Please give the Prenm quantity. -2.4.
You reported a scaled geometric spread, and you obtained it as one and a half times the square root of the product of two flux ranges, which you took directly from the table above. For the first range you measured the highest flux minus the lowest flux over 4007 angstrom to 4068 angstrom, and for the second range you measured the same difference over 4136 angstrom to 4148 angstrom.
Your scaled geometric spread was 8.3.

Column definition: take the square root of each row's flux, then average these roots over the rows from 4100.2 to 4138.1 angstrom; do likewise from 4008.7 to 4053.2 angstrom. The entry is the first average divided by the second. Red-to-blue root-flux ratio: 1.04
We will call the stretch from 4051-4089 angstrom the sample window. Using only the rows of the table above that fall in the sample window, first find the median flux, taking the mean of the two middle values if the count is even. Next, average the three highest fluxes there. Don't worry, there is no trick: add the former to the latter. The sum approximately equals 68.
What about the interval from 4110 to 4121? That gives 71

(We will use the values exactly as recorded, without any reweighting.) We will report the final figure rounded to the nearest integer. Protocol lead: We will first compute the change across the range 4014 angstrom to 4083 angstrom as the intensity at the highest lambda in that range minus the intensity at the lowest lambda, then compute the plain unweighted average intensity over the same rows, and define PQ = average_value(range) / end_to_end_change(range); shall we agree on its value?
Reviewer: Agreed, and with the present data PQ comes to 29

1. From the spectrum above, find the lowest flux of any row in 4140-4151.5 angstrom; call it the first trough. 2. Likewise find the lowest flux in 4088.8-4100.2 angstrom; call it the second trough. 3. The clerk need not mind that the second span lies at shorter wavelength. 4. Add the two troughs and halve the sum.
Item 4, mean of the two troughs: 31.8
